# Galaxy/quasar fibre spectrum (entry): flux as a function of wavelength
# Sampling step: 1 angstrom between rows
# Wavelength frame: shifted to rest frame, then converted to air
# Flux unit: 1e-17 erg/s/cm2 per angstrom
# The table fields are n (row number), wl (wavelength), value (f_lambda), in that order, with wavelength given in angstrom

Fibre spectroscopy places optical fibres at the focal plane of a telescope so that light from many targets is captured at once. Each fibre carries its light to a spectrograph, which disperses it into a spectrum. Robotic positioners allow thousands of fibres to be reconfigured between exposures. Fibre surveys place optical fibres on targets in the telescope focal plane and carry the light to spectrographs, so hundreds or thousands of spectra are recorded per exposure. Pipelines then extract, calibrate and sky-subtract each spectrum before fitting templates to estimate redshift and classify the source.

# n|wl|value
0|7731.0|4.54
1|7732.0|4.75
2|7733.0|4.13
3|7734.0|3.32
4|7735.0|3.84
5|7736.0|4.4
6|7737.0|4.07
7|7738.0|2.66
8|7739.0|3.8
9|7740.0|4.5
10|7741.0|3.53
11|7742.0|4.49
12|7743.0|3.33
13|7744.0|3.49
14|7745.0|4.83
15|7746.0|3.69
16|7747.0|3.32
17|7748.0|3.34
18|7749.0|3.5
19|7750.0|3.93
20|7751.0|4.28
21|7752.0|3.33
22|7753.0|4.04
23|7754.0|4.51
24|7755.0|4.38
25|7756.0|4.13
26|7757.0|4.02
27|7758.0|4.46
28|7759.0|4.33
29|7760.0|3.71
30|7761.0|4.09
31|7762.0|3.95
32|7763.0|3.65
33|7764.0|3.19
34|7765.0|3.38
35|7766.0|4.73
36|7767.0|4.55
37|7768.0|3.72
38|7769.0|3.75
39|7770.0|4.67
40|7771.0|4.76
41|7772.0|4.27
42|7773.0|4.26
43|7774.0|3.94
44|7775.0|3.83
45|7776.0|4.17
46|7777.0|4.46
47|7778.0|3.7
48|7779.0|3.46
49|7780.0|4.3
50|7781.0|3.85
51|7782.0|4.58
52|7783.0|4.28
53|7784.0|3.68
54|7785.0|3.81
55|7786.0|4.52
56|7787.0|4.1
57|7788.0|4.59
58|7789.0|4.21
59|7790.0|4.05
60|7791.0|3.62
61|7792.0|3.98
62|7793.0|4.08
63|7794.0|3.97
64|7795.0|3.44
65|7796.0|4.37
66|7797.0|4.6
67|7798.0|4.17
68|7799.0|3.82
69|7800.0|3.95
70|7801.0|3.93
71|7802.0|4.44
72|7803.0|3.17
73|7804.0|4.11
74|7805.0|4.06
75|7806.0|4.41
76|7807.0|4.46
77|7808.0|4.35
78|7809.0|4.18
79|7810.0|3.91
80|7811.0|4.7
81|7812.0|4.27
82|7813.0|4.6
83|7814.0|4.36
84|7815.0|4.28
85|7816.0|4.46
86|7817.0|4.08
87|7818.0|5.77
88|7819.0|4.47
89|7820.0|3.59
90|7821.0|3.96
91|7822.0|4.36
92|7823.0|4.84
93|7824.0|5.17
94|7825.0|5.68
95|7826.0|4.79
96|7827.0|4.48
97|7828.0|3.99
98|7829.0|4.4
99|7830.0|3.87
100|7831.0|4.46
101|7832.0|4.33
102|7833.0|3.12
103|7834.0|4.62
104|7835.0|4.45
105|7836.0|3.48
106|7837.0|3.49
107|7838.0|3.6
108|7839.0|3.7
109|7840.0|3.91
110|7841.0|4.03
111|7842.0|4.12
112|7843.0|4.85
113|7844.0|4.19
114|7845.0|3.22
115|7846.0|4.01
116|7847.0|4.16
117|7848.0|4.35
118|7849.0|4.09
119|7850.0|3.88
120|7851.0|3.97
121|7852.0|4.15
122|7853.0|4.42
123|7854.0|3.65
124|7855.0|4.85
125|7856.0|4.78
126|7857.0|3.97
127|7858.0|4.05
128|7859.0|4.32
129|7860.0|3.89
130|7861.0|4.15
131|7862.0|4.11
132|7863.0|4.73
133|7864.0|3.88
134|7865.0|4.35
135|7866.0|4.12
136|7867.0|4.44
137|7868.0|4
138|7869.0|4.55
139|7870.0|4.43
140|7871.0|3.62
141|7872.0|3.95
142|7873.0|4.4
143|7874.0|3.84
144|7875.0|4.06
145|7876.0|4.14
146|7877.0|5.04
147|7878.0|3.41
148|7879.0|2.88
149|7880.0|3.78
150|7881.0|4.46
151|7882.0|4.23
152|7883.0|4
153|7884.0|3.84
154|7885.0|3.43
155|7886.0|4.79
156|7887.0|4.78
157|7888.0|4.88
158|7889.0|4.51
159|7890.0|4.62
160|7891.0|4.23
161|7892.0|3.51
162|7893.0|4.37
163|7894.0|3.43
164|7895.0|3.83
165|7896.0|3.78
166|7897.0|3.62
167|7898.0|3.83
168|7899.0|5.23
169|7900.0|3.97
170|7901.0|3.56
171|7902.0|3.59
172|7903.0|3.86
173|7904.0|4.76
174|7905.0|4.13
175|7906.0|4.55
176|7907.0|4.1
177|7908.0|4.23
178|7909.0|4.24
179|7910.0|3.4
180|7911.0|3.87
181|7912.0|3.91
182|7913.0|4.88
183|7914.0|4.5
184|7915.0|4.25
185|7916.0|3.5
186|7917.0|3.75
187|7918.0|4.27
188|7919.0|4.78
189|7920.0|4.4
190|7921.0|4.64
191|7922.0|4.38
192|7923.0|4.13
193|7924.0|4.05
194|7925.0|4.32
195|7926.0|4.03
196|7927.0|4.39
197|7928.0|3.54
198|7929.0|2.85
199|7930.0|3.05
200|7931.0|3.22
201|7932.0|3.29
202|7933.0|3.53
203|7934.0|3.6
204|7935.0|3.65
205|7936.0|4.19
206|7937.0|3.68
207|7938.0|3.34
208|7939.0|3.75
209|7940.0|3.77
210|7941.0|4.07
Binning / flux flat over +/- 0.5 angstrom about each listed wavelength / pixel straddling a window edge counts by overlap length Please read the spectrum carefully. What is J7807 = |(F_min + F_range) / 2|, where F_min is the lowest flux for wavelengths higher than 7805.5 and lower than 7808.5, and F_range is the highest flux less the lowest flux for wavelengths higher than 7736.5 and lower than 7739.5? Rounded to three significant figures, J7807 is 2.88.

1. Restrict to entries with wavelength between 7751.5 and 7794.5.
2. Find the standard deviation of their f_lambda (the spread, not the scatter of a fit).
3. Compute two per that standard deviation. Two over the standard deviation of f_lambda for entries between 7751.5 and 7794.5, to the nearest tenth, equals 5.1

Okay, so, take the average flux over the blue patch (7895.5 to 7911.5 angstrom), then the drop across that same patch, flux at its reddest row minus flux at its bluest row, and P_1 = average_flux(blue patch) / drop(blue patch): 45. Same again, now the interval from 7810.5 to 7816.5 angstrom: -19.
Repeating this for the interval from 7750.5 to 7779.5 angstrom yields -5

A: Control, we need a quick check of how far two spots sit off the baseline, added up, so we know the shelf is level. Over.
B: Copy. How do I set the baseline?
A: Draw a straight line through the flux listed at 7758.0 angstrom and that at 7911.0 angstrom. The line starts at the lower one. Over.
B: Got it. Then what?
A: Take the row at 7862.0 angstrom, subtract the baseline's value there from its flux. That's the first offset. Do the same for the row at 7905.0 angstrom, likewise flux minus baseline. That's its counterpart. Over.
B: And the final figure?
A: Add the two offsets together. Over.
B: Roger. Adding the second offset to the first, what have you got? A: 0.29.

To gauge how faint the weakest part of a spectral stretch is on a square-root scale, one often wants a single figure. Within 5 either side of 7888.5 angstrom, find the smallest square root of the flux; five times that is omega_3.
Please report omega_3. 9.26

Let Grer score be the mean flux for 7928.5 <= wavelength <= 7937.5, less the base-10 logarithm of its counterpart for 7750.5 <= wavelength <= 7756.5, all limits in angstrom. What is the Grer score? 2.84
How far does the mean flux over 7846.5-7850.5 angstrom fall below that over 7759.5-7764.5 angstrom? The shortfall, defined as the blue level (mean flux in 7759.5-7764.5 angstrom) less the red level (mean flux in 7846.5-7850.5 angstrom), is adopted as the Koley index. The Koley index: -0.40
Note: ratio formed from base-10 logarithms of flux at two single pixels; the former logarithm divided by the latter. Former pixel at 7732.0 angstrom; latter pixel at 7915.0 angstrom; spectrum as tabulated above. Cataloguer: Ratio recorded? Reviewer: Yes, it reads 1.08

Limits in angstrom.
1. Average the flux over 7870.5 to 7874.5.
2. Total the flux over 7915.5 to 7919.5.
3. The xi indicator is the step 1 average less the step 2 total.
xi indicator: -12.3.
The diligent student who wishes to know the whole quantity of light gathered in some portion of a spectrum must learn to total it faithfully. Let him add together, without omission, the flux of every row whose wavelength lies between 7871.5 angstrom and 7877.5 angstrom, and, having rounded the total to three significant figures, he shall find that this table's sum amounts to 25.4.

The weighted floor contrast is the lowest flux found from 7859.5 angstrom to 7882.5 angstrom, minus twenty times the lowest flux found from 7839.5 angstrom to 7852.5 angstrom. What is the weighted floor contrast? -62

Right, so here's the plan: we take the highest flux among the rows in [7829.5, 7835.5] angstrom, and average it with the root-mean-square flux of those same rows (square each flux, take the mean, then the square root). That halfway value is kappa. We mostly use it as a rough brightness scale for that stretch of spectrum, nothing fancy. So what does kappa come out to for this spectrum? 4.40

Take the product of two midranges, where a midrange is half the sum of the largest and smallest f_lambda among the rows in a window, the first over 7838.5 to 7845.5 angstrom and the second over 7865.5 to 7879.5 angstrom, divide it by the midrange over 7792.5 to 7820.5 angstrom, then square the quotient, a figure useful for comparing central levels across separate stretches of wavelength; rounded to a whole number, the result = 13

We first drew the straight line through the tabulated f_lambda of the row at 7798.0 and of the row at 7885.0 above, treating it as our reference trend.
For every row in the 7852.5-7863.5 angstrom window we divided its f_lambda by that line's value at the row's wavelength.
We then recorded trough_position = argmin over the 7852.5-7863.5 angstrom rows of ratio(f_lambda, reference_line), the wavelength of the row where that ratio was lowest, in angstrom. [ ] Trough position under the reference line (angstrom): 7854.0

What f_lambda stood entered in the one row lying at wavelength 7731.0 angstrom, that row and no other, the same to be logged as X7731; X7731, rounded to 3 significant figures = 4.54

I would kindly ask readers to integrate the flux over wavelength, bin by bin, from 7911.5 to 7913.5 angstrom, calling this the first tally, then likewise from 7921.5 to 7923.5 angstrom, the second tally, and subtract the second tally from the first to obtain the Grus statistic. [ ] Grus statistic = 0.3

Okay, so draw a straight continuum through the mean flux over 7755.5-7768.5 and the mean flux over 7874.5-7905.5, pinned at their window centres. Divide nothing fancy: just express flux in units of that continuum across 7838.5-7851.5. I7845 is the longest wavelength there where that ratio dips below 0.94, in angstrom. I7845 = 7845.0 angstrom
